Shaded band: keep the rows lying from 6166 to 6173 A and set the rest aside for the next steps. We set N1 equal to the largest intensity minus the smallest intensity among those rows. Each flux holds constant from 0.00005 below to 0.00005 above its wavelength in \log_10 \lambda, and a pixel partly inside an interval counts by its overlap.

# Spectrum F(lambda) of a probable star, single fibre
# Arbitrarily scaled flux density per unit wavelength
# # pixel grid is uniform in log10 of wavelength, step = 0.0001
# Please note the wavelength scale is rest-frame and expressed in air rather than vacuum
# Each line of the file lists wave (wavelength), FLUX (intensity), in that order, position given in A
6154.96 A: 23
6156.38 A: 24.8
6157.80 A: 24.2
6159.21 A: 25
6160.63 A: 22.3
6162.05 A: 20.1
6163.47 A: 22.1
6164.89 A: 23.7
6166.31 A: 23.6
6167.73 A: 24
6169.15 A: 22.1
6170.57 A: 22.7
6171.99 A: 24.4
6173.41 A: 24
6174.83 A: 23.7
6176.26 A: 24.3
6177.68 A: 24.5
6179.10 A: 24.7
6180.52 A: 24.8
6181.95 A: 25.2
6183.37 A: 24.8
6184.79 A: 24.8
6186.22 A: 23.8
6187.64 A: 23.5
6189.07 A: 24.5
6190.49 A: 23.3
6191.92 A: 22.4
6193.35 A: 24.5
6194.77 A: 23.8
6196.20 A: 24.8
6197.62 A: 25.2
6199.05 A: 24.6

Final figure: 2.3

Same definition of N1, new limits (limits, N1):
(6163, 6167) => 1.6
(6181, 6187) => 1.4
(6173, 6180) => 1.0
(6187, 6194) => 2.1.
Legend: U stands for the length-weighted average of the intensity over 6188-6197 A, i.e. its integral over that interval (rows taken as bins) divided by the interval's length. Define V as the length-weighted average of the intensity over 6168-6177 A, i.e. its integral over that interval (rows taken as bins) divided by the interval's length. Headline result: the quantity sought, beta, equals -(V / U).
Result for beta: -0.99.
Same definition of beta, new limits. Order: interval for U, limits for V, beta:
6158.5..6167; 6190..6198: -1.05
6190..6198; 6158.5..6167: -0.95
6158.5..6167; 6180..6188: -1.07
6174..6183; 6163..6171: -0.94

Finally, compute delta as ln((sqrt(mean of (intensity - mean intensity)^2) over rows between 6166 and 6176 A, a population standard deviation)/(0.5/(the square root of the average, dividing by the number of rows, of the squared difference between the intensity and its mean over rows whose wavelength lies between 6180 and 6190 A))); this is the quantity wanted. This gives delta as -0.2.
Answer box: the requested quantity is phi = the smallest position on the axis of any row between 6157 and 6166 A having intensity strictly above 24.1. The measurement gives 6157.80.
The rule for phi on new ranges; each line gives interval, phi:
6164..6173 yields 6171.99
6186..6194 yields 6189.07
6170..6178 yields 6171.99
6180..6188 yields 6180.52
